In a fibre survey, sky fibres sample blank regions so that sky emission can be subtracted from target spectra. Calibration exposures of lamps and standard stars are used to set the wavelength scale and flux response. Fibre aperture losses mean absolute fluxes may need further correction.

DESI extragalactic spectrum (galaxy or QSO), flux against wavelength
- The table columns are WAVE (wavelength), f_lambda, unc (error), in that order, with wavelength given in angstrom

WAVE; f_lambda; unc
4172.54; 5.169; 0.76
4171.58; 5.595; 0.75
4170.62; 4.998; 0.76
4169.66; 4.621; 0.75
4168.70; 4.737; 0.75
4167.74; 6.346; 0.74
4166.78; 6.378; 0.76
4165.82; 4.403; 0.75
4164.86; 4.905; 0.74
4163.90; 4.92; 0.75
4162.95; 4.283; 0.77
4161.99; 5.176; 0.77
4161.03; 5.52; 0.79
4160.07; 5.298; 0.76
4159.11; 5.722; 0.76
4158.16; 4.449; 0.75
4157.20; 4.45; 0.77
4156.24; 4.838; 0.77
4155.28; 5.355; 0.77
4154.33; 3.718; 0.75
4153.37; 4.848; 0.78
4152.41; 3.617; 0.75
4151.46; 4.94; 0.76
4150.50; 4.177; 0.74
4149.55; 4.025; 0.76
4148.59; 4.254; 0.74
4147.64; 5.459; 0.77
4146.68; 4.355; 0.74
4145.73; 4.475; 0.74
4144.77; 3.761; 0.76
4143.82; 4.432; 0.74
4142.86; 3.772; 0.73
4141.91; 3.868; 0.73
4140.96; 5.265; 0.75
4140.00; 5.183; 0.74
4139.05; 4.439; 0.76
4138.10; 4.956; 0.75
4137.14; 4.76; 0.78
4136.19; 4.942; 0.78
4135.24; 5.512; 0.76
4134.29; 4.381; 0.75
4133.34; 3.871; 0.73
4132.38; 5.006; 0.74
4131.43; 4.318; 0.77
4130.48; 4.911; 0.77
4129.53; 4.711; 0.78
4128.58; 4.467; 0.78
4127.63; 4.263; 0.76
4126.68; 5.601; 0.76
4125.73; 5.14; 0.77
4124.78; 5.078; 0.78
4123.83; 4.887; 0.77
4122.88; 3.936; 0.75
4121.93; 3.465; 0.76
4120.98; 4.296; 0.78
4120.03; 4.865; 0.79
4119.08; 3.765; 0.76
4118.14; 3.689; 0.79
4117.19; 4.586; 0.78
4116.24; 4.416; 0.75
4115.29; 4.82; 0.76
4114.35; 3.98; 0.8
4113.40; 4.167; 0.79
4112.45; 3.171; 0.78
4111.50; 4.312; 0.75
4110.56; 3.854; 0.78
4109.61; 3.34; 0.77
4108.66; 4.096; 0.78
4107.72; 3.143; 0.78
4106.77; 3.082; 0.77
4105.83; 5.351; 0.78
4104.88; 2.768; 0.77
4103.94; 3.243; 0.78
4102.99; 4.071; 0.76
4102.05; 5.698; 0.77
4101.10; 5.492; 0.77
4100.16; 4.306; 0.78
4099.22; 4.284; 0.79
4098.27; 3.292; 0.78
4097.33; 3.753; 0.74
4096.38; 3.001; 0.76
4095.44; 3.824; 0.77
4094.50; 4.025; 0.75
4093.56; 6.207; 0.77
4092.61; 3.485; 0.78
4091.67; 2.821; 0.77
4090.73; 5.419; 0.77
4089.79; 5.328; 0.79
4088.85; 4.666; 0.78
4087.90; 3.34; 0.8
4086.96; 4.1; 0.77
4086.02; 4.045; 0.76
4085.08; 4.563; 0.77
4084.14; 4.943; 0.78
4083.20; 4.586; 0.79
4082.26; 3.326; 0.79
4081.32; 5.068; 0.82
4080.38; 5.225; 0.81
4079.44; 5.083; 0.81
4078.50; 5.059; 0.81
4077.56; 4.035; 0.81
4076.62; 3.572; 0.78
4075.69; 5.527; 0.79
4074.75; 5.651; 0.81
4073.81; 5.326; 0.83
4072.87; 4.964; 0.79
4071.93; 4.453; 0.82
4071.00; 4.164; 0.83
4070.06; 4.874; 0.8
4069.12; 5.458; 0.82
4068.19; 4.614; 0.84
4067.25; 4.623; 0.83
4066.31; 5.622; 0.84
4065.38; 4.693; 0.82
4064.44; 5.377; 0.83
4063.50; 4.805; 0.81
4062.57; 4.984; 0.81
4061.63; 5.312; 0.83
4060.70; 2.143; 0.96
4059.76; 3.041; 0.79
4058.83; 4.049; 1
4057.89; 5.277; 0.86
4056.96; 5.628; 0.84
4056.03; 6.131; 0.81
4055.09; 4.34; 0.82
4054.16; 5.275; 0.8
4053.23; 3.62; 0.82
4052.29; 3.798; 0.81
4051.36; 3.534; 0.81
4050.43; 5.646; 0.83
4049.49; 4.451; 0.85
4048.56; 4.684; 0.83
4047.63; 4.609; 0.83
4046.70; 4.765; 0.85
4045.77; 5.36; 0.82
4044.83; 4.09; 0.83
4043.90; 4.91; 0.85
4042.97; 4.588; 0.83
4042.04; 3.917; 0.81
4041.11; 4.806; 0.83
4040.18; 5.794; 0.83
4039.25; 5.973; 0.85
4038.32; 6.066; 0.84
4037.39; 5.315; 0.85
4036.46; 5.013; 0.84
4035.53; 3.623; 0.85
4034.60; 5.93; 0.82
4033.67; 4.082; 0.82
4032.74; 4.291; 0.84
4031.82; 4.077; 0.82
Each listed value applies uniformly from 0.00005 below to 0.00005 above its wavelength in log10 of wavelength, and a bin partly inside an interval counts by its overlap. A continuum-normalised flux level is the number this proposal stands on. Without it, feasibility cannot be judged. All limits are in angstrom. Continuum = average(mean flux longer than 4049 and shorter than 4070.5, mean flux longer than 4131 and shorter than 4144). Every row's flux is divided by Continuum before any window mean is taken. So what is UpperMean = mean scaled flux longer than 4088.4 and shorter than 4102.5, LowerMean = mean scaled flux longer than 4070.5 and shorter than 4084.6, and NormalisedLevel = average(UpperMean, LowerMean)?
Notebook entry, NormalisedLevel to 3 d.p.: 0.980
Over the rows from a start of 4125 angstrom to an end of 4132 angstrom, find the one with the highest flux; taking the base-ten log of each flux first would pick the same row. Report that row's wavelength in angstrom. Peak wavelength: 4126.68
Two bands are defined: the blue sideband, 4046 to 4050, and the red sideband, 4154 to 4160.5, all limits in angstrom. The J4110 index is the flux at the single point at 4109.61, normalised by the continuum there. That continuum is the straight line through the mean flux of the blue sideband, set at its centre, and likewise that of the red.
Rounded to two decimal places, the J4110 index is 0.70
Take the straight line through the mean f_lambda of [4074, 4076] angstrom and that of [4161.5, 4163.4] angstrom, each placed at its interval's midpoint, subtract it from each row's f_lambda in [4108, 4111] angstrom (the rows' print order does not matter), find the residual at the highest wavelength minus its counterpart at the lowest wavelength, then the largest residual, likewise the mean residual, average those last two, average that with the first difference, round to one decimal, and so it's -0.8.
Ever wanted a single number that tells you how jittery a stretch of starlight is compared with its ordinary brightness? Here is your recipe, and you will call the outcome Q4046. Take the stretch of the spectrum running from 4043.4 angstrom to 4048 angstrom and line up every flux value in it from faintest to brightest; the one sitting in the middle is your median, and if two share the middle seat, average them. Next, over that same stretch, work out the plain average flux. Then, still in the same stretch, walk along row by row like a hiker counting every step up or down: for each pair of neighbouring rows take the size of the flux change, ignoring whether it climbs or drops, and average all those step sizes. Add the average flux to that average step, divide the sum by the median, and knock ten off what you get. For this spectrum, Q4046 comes -8.85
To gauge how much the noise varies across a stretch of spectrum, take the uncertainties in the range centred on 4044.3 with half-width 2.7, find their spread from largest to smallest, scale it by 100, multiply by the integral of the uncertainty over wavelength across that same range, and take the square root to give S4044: 4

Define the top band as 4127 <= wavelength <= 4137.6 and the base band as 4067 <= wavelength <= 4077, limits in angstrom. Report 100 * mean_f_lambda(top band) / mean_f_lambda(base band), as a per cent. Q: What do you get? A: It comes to 96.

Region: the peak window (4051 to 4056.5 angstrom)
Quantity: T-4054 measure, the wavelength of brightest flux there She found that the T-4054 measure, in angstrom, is 4056.03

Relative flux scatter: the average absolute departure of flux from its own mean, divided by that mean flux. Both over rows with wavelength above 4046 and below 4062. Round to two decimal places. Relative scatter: 0.18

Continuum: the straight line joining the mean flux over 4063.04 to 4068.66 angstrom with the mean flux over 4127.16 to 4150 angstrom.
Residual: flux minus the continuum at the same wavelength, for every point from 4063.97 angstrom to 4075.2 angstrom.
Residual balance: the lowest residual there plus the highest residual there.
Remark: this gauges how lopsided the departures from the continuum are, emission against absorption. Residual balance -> 0.0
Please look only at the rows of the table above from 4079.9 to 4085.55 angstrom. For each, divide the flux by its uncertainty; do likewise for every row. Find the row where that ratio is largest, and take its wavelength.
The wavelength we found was 4080.38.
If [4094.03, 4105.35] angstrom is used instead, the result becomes 4102.05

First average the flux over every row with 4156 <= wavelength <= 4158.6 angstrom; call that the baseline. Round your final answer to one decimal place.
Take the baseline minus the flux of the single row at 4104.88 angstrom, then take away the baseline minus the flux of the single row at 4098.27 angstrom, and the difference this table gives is 0.5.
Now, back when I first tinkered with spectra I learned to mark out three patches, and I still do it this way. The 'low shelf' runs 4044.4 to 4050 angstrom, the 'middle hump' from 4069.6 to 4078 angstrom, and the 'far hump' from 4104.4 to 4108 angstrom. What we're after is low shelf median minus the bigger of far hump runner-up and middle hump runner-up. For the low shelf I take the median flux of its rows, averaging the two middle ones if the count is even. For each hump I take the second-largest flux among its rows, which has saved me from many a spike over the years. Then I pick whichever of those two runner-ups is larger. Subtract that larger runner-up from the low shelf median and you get -0.88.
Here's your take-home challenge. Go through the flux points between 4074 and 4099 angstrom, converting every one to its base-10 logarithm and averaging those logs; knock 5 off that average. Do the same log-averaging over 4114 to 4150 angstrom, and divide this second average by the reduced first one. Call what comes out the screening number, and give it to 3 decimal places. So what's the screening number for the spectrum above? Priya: -0.149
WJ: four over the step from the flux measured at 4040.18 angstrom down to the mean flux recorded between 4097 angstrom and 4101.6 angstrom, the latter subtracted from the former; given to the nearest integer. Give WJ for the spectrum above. 3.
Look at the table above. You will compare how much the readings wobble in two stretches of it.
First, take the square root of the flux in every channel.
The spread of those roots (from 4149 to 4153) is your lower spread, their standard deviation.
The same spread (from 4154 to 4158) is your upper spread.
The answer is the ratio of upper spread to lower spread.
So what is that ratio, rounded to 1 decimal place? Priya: 1.2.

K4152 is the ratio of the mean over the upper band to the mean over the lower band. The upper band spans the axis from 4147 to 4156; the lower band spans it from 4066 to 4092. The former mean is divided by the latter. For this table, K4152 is 0.96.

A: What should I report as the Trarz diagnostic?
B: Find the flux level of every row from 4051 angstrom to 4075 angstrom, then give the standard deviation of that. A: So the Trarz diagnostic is 0.9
